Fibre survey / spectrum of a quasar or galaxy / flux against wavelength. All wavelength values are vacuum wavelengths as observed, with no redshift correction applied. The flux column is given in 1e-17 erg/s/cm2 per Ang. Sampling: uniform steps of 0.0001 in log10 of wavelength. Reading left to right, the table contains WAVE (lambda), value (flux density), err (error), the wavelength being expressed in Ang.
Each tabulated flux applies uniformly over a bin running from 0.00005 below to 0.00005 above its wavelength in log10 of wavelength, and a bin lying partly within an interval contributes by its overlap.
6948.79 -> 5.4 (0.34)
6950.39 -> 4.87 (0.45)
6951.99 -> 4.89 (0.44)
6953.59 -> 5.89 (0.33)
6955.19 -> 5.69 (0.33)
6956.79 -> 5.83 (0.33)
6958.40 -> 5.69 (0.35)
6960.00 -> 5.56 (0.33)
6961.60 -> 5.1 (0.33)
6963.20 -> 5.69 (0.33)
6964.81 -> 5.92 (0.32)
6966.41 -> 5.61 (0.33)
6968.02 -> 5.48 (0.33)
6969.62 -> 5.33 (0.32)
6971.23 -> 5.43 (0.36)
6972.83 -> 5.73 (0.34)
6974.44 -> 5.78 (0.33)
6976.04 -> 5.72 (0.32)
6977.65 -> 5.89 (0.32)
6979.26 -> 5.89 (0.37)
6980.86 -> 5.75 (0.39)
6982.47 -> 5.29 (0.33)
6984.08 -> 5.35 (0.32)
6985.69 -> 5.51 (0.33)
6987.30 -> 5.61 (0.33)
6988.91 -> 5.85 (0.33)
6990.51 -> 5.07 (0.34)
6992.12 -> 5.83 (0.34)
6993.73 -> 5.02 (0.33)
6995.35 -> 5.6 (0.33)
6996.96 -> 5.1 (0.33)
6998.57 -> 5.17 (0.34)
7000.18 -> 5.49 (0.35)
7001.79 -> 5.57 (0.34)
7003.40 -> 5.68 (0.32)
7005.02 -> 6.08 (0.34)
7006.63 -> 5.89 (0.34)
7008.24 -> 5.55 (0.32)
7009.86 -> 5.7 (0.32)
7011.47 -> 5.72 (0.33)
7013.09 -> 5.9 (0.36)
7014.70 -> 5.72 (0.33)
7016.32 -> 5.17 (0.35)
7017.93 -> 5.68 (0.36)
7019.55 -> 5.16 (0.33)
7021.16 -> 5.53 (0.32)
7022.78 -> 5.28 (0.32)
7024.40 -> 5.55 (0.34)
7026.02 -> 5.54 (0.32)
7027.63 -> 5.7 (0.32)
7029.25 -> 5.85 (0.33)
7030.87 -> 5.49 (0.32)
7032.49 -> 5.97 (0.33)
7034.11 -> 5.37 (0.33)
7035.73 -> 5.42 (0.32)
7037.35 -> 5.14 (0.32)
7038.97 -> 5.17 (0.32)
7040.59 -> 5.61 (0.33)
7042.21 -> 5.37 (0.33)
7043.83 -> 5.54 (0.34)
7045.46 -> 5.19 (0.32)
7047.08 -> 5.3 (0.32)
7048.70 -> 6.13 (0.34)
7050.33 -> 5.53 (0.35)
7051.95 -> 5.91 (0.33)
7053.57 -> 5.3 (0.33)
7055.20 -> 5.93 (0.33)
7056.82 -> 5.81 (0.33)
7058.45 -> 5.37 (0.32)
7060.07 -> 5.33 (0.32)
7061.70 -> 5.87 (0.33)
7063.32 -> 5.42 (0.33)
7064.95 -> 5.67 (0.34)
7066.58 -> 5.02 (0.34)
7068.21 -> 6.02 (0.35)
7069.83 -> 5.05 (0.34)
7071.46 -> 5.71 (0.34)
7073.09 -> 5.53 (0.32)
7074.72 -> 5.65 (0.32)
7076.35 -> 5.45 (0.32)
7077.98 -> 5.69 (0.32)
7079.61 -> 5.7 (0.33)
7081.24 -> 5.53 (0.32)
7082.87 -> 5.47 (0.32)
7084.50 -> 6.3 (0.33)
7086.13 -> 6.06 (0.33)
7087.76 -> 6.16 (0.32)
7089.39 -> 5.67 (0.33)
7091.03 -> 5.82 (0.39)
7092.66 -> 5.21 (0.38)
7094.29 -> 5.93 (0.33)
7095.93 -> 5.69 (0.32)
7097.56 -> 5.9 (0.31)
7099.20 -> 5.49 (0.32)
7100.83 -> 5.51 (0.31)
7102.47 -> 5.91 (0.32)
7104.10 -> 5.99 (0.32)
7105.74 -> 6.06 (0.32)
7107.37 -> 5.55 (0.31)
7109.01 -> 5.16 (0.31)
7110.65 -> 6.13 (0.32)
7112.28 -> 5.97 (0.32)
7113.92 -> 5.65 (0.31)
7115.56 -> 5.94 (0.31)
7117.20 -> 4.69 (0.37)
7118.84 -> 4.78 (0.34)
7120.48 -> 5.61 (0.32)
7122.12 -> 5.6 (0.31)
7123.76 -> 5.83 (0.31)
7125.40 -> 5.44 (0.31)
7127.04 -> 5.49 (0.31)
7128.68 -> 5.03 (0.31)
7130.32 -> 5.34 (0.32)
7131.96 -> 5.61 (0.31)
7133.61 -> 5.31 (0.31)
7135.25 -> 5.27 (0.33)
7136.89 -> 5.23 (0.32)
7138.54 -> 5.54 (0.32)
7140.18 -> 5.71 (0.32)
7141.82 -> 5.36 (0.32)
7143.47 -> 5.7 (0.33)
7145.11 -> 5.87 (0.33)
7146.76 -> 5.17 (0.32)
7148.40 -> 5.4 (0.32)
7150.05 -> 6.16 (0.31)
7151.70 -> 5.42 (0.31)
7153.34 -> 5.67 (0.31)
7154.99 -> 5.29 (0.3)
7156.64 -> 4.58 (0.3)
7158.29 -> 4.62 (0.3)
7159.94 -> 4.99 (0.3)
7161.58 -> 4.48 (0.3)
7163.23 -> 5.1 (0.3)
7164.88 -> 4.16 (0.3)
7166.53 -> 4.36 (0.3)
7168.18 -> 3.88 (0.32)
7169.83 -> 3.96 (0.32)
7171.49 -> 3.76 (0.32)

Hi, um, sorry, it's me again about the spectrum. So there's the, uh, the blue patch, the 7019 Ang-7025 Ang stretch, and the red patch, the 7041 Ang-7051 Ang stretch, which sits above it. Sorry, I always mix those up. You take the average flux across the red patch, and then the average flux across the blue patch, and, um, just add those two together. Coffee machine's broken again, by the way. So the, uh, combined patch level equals 10.9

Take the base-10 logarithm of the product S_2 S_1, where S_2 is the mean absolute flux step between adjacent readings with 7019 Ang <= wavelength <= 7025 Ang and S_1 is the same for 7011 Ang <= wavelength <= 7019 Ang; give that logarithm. -1.0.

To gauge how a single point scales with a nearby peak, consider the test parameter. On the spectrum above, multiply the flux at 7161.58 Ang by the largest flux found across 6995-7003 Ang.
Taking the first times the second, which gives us 25.1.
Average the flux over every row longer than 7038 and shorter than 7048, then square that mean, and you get 28.8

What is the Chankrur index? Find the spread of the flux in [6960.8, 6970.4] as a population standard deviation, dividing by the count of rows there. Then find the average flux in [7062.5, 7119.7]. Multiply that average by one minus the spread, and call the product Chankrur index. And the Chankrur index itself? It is 4.17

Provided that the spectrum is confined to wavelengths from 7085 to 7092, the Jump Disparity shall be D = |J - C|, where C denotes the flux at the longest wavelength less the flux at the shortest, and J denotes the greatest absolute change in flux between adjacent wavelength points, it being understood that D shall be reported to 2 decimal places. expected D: 0.73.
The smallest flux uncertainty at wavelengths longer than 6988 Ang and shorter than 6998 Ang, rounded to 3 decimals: 0.330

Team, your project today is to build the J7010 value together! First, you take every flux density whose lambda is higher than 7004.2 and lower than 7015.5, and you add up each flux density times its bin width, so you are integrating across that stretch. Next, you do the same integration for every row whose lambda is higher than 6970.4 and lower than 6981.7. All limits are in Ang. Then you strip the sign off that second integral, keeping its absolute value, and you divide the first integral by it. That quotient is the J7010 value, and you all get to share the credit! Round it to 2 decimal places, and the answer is 1.01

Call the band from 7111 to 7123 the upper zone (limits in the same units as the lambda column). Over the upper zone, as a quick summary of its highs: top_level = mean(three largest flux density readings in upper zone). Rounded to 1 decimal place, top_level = 5.9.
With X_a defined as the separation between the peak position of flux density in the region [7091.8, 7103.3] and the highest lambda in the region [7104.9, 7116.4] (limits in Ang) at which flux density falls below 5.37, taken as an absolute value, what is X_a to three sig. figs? 14.7 Ang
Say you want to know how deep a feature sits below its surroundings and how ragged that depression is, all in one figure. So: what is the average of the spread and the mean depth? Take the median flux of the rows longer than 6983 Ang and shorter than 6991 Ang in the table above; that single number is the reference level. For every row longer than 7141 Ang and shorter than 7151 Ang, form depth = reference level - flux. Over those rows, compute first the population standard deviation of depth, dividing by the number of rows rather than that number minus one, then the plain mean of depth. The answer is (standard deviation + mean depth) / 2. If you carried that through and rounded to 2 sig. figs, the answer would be 0.12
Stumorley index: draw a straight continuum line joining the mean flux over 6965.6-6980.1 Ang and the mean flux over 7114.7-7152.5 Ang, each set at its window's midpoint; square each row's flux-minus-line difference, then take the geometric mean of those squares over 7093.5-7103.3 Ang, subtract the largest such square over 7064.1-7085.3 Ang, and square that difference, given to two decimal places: 0.36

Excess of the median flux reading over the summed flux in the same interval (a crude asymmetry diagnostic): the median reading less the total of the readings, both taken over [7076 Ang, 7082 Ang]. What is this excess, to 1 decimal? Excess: -16.8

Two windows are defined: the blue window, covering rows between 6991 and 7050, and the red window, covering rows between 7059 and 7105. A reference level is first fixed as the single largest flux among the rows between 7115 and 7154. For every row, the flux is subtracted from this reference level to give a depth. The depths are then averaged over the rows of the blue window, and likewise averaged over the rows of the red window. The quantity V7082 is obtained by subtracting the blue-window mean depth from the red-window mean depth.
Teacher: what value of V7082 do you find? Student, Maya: -0.14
